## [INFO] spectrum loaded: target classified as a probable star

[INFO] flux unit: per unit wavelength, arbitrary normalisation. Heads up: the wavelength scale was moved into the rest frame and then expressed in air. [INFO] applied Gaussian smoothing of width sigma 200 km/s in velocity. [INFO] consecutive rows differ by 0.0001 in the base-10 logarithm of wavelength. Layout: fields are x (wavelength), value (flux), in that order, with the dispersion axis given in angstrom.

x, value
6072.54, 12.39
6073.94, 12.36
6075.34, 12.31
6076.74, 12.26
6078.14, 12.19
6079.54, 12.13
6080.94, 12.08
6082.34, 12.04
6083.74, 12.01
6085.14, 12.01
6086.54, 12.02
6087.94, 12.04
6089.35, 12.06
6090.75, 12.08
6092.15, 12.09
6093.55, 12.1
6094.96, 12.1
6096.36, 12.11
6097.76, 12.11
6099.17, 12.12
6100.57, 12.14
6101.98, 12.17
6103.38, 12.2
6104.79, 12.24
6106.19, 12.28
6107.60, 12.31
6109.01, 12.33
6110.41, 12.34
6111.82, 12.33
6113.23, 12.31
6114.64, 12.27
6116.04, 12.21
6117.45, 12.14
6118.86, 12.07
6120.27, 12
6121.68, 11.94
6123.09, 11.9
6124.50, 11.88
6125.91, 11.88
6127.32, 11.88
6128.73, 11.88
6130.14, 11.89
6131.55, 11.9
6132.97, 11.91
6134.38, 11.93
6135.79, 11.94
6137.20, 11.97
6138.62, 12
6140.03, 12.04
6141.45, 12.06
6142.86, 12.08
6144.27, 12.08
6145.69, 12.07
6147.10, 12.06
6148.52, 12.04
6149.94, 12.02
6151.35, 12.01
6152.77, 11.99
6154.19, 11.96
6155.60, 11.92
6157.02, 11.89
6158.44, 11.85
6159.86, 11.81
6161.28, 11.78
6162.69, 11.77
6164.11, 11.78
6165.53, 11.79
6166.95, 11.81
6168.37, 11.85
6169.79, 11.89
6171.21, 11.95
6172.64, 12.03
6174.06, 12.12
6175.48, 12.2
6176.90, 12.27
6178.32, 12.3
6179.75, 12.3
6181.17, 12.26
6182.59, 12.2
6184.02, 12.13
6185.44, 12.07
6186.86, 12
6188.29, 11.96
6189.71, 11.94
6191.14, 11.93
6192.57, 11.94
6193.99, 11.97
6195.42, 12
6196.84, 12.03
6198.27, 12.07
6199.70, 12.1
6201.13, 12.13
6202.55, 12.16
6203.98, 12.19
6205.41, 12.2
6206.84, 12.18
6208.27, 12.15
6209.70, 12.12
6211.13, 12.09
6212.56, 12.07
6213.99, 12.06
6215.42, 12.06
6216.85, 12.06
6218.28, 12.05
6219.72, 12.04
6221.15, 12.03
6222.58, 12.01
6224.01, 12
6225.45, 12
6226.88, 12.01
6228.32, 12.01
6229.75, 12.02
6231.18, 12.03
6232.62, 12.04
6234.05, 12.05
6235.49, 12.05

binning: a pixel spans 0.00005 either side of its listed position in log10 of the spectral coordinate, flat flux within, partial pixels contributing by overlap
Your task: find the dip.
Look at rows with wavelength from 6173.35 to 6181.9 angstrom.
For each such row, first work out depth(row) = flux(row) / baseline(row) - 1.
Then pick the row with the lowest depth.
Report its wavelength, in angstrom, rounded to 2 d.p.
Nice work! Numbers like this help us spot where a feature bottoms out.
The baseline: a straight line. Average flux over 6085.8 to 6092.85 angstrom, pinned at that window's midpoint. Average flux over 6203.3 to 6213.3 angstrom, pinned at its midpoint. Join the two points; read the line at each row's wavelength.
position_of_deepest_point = 6174.06 angstrom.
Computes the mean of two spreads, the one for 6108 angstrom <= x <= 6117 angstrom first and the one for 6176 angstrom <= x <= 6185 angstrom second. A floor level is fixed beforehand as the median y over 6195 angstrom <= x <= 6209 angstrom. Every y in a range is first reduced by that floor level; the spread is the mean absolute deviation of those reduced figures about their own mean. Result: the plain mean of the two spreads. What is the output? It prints 0.046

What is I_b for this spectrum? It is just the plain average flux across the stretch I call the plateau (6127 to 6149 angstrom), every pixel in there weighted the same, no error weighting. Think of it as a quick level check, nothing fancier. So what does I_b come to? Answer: 12.0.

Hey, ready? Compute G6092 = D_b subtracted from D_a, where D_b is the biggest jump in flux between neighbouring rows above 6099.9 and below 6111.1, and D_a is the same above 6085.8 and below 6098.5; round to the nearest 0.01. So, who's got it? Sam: -0.02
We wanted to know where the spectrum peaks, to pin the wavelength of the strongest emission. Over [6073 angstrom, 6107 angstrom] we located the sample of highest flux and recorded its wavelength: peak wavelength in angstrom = 6073.94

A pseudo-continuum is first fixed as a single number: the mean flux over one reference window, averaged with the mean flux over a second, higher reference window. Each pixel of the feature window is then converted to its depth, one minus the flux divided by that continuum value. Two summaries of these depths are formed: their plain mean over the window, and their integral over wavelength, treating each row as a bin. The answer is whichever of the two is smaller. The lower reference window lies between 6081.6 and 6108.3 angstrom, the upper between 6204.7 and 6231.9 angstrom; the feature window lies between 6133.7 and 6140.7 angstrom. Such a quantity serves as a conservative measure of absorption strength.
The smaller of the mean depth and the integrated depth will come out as 0.009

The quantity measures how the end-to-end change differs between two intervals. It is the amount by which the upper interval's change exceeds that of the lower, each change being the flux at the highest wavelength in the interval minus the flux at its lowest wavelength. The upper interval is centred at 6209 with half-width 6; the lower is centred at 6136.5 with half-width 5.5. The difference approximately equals -0.29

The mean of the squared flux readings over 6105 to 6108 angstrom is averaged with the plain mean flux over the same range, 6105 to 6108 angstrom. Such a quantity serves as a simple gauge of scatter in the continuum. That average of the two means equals 81.7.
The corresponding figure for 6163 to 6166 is 75.3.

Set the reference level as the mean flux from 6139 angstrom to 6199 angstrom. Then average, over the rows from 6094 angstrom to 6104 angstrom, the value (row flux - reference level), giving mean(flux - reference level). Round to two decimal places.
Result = 0.13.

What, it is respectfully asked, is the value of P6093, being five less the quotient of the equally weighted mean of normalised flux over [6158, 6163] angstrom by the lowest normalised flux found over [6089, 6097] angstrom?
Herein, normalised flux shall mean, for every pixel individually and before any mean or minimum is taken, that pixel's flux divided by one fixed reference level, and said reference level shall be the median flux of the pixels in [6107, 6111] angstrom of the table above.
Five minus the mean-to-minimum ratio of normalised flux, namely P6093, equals 4.02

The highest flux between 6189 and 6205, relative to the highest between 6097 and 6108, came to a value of 0.99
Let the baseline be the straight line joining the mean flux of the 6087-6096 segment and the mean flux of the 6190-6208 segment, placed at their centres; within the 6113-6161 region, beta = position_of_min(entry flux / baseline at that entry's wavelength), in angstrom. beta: 6159.86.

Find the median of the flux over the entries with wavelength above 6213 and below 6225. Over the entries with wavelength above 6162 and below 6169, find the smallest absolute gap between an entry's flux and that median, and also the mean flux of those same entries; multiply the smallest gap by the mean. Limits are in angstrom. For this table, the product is 2.3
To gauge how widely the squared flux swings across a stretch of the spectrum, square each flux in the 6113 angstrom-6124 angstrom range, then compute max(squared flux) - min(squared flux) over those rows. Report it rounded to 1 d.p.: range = 9.9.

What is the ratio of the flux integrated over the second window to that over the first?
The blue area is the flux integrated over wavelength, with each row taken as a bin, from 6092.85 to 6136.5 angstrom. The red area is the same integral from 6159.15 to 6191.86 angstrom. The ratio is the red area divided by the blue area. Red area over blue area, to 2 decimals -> 0.74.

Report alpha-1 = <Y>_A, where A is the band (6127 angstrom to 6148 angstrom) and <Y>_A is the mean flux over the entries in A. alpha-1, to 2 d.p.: 11.98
